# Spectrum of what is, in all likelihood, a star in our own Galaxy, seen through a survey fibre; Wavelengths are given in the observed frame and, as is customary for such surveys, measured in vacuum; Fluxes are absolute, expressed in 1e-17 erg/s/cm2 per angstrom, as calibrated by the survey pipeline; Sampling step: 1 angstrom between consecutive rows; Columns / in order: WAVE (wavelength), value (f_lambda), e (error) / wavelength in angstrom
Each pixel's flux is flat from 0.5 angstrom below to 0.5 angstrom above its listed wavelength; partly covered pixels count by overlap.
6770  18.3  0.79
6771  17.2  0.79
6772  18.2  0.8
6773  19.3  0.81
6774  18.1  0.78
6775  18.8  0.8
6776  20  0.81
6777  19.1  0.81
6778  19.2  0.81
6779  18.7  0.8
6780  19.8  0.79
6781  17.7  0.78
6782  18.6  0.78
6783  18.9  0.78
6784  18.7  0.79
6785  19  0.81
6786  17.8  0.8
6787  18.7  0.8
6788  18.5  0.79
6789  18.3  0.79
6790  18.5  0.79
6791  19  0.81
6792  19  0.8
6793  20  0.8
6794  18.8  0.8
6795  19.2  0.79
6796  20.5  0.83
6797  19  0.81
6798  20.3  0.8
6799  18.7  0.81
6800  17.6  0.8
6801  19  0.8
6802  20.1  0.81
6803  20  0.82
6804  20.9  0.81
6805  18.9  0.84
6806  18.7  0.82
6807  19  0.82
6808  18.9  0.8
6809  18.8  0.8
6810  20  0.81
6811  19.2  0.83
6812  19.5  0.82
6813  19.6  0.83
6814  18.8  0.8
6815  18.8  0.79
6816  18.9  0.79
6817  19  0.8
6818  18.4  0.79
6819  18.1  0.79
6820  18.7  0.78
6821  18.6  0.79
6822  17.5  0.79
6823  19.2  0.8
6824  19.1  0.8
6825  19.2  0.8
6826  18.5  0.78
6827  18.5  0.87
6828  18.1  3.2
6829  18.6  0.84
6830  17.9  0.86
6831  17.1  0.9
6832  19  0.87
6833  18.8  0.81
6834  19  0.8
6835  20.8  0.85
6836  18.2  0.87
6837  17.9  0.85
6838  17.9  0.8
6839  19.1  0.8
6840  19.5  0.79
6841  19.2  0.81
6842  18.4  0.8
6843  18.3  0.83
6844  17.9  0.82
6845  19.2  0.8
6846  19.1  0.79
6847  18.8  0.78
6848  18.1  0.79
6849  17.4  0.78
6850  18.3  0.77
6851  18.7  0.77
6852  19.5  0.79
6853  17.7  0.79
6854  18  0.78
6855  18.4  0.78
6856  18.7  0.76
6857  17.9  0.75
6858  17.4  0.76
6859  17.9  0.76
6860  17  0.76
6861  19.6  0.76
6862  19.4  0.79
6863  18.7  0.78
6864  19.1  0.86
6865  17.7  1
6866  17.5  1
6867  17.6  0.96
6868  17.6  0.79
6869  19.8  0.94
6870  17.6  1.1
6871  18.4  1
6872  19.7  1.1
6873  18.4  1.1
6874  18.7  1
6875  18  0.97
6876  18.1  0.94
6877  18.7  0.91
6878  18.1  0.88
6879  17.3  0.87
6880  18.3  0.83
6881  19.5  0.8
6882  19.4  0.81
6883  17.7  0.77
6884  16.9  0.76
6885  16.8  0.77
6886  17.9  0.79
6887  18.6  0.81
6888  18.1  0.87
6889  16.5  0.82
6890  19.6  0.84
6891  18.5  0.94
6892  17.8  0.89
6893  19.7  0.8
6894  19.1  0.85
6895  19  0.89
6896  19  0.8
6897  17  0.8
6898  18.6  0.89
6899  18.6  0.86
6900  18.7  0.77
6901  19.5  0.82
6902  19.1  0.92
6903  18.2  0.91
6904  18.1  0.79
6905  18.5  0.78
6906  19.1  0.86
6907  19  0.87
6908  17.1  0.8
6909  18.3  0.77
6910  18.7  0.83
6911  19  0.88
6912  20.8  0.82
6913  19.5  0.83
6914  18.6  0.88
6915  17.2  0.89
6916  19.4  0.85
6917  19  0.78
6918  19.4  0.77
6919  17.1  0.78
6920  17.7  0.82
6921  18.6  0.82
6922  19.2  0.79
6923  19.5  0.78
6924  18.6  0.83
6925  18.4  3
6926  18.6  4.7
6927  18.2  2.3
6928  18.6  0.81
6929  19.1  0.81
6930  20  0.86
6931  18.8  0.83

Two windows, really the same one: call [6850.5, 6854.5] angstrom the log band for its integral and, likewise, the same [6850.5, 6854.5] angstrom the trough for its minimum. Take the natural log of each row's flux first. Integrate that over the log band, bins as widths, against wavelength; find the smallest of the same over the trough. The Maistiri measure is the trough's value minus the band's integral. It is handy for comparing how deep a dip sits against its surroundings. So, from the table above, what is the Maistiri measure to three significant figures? -8.79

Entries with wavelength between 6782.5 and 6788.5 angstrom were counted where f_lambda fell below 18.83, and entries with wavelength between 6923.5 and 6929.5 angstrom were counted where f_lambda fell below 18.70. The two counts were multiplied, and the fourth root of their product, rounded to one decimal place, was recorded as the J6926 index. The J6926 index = 2.1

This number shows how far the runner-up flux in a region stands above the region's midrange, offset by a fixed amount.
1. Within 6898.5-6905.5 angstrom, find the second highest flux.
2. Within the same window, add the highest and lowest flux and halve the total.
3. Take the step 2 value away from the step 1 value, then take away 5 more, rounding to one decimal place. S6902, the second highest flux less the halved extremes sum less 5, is -4.7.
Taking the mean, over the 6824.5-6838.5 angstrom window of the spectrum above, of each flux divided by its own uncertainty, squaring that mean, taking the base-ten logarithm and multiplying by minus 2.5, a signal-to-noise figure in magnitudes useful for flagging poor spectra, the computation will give -6.61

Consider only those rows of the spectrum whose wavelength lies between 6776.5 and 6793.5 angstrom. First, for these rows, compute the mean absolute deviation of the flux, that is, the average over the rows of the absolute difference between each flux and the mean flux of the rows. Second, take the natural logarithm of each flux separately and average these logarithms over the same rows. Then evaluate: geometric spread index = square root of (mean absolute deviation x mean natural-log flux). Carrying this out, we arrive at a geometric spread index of 1.12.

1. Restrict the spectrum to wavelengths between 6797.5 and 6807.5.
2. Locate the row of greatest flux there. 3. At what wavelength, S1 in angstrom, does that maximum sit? 6804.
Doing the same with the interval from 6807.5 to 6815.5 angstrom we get 6810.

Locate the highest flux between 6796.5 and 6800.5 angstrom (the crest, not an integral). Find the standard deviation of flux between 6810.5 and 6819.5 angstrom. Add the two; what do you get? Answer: 20.8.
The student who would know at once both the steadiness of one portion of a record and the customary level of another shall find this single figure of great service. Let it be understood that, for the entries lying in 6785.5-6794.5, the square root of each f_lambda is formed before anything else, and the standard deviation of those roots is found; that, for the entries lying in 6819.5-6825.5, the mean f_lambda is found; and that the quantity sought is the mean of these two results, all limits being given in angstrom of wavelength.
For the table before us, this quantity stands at 9.39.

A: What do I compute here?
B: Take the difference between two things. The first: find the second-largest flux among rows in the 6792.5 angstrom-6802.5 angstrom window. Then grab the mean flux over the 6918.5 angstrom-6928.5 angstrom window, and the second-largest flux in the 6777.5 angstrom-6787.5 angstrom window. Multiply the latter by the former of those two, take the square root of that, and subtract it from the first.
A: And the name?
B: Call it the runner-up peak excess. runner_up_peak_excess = 1.5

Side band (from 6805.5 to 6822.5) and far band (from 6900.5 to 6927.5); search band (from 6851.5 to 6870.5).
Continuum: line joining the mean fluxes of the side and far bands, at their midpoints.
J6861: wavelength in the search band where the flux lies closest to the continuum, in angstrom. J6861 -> 6863 angstrom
